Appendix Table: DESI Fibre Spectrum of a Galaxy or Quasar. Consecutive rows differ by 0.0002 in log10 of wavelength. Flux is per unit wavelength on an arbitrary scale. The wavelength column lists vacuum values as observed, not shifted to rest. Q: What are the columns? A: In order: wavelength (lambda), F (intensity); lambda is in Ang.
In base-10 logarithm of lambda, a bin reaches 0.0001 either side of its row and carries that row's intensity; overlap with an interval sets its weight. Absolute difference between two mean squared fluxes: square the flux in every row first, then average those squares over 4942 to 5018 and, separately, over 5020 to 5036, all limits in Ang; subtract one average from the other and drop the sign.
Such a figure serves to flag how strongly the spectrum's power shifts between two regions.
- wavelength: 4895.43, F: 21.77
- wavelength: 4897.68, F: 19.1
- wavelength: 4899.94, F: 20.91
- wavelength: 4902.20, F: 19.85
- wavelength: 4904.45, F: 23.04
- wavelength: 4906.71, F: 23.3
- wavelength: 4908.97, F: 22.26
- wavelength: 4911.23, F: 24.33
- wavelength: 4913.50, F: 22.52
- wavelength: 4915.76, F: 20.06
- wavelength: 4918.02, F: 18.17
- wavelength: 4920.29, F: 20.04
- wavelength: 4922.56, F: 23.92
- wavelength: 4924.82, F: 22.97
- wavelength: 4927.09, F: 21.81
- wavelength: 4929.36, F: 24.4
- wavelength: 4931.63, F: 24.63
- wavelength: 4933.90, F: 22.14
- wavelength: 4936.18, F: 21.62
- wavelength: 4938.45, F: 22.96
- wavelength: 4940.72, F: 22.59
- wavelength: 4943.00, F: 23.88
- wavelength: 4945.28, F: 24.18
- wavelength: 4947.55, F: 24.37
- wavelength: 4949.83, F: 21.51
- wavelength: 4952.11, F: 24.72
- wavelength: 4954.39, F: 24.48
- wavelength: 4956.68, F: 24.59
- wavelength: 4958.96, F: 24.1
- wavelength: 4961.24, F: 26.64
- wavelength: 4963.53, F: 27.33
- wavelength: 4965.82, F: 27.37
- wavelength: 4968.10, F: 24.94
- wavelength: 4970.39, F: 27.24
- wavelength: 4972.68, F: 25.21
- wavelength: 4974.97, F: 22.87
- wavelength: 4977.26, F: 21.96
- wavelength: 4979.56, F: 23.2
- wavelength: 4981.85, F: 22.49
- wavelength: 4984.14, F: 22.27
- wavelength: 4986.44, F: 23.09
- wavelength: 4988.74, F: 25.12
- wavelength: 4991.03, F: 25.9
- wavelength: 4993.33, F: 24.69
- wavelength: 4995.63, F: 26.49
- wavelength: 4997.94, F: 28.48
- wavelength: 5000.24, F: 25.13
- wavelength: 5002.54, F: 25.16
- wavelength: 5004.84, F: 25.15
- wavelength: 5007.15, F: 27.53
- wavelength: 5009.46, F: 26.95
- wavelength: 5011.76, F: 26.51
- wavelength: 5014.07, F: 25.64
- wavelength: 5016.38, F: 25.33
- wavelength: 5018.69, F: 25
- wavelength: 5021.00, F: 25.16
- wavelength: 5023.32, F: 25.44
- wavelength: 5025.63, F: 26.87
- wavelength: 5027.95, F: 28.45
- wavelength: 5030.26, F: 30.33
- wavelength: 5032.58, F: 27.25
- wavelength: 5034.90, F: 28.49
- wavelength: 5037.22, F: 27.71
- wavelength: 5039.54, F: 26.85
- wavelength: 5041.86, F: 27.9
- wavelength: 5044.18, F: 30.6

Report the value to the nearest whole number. 128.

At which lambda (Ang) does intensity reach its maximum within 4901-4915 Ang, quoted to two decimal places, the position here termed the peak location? 4911.23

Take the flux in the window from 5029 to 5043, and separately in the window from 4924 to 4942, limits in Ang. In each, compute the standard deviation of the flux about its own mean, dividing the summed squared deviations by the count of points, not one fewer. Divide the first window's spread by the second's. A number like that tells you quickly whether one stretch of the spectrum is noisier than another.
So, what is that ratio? 1.1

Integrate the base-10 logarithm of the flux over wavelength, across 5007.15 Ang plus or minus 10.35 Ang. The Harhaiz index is 29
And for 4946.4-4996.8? 70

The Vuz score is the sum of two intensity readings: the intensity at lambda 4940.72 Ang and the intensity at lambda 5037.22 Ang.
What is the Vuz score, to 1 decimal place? 50.3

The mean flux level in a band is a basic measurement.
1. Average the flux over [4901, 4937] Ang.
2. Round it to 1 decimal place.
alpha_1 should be 22.2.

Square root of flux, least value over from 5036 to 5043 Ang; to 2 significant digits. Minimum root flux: 5.2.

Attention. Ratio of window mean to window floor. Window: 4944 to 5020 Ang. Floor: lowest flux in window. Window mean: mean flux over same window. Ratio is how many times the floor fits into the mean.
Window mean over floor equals 1.16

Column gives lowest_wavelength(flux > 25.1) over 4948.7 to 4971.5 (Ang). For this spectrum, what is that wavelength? 4961.24 Ang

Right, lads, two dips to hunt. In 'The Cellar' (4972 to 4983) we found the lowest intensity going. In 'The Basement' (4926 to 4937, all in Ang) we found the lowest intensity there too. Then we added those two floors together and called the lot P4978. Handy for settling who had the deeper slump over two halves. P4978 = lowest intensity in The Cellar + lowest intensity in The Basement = 44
